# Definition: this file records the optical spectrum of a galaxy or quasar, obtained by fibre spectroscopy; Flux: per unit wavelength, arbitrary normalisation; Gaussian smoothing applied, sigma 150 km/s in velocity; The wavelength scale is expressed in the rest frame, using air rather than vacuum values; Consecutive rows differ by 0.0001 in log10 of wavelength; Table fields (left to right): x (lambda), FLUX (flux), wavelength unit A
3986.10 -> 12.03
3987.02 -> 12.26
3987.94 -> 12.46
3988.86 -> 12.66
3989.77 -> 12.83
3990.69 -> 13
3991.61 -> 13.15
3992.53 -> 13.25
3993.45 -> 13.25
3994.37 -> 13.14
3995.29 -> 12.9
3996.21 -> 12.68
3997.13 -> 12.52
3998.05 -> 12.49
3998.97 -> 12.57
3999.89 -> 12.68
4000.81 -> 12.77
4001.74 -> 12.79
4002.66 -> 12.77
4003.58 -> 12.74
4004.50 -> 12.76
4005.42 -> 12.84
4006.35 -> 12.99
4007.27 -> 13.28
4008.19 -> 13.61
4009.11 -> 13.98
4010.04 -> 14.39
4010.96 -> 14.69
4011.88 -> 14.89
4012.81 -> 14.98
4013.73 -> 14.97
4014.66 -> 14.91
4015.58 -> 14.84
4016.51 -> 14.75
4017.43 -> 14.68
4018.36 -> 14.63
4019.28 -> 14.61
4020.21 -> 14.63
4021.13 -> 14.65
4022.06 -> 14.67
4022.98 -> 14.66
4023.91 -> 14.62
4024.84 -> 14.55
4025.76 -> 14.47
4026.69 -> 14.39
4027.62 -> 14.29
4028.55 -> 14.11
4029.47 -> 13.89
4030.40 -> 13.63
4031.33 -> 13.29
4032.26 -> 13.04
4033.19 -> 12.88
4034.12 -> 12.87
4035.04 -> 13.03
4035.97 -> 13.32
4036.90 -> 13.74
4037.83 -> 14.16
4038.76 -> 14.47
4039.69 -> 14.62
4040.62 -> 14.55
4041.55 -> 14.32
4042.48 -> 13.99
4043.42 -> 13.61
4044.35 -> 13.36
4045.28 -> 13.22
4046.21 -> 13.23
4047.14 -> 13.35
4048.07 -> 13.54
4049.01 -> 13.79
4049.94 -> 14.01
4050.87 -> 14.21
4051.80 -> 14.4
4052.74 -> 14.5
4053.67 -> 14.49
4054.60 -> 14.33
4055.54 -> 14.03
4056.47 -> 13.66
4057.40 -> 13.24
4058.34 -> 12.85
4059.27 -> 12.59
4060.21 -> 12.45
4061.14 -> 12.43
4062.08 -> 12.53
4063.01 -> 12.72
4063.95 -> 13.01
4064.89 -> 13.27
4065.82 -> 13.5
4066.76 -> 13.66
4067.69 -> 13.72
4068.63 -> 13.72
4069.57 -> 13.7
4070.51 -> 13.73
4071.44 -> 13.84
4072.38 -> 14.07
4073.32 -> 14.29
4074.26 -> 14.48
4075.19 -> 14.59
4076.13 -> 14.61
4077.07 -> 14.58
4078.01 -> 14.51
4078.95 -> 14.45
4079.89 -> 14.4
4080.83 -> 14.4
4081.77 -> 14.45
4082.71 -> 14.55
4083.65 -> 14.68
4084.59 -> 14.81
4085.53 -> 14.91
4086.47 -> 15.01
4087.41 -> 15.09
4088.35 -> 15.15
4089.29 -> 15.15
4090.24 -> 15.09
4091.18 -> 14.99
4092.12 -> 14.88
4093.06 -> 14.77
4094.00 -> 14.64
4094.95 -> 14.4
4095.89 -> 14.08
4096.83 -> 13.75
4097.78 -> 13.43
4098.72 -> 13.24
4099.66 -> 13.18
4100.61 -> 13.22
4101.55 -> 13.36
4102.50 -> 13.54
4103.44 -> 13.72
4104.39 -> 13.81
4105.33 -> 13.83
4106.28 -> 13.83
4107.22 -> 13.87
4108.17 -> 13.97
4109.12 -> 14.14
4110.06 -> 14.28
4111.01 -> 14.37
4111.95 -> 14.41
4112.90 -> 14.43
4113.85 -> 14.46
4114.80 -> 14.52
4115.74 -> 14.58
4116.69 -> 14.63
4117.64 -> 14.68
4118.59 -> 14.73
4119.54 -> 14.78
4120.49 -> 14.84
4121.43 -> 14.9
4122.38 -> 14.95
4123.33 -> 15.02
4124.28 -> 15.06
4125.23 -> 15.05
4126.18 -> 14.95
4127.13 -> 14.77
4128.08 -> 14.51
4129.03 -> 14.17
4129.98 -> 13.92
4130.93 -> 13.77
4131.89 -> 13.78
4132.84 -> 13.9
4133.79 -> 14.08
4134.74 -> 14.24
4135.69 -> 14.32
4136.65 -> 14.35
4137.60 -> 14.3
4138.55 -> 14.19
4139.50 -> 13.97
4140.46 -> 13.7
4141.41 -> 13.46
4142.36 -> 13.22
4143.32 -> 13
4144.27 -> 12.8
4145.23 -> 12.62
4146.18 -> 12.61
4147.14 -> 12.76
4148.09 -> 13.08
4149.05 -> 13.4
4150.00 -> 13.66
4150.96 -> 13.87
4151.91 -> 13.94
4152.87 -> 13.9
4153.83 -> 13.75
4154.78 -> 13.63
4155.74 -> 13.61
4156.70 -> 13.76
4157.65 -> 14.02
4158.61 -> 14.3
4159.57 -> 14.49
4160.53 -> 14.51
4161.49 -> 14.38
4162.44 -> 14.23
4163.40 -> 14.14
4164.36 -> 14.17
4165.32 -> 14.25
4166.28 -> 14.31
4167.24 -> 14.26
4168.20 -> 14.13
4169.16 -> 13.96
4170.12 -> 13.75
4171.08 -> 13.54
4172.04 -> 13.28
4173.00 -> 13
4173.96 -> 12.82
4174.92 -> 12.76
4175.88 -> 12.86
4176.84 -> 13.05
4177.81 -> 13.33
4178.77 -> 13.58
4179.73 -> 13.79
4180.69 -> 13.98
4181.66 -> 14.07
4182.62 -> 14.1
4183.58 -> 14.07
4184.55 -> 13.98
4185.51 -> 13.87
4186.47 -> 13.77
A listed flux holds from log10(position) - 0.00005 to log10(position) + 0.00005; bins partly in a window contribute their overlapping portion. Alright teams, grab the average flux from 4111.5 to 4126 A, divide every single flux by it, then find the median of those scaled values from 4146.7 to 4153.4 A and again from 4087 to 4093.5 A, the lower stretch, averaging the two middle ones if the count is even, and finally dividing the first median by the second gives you 0.91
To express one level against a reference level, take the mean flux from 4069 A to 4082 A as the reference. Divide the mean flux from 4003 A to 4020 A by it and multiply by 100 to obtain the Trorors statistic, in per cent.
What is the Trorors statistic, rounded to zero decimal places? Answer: 99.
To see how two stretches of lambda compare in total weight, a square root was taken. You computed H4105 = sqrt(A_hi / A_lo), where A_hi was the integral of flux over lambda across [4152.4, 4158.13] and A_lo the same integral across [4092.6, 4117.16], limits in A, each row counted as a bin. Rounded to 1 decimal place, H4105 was 0.5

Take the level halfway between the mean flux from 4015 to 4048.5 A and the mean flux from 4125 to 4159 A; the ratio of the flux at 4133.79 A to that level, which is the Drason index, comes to 1.012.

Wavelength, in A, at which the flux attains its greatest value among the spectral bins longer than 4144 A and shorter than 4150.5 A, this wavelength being 4150.00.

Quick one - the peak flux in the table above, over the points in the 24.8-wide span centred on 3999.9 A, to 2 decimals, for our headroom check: 14.89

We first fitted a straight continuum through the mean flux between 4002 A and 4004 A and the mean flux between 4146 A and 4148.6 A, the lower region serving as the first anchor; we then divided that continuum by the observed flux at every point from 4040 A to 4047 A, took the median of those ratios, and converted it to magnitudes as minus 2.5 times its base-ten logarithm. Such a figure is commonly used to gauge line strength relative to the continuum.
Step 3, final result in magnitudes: 0.07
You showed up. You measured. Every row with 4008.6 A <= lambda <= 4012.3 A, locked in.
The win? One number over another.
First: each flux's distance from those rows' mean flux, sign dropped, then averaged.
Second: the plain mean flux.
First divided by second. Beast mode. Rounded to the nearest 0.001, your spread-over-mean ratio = 0.021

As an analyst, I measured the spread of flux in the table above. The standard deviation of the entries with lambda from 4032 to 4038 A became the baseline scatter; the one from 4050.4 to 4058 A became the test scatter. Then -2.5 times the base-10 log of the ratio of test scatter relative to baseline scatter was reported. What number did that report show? 0.1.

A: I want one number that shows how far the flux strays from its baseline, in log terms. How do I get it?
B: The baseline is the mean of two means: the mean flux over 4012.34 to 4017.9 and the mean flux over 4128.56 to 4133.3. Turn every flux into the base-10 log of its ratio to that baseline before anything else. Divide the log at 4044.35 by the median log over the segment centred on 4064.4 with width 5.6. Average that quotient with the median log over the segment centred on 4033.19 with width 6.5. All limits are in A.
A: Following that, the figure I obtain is 0.4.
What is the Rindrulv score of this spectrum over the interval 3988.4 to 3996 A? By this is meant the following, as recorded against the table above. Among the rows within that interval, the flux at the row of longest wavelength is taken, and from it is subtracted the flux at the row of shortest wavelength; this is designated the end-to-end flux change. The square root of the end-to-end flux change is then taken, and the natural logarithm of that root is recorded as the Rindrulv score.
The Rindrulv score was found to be -0.7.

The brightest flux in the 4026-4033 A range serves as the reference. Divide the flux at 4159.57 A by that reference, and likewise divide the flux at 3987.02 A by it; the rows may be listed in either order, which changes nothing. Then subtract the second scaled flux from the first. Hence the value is 0.15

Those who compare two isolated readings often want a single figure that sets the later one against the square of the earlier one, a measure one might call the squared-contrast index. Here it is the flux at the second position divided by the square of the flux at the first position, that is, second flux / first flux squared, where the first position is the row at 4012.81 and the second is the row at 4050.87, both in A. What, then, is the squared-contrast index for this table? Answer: 0.063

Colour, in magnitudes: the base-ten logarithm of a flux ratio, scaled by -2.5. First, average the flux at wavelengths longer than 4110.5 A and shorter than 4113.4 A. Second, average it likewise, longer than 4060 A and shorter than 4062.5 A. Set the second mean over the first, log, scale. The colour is 0.16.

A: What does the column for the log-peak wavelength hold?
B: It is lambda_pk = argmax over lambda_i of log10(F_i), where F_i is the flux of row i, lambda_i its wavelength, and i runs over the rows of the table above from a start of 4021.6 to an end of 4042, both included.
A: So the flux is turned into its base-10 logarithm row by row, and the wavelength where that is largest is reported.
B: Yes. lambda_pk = 4022.06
